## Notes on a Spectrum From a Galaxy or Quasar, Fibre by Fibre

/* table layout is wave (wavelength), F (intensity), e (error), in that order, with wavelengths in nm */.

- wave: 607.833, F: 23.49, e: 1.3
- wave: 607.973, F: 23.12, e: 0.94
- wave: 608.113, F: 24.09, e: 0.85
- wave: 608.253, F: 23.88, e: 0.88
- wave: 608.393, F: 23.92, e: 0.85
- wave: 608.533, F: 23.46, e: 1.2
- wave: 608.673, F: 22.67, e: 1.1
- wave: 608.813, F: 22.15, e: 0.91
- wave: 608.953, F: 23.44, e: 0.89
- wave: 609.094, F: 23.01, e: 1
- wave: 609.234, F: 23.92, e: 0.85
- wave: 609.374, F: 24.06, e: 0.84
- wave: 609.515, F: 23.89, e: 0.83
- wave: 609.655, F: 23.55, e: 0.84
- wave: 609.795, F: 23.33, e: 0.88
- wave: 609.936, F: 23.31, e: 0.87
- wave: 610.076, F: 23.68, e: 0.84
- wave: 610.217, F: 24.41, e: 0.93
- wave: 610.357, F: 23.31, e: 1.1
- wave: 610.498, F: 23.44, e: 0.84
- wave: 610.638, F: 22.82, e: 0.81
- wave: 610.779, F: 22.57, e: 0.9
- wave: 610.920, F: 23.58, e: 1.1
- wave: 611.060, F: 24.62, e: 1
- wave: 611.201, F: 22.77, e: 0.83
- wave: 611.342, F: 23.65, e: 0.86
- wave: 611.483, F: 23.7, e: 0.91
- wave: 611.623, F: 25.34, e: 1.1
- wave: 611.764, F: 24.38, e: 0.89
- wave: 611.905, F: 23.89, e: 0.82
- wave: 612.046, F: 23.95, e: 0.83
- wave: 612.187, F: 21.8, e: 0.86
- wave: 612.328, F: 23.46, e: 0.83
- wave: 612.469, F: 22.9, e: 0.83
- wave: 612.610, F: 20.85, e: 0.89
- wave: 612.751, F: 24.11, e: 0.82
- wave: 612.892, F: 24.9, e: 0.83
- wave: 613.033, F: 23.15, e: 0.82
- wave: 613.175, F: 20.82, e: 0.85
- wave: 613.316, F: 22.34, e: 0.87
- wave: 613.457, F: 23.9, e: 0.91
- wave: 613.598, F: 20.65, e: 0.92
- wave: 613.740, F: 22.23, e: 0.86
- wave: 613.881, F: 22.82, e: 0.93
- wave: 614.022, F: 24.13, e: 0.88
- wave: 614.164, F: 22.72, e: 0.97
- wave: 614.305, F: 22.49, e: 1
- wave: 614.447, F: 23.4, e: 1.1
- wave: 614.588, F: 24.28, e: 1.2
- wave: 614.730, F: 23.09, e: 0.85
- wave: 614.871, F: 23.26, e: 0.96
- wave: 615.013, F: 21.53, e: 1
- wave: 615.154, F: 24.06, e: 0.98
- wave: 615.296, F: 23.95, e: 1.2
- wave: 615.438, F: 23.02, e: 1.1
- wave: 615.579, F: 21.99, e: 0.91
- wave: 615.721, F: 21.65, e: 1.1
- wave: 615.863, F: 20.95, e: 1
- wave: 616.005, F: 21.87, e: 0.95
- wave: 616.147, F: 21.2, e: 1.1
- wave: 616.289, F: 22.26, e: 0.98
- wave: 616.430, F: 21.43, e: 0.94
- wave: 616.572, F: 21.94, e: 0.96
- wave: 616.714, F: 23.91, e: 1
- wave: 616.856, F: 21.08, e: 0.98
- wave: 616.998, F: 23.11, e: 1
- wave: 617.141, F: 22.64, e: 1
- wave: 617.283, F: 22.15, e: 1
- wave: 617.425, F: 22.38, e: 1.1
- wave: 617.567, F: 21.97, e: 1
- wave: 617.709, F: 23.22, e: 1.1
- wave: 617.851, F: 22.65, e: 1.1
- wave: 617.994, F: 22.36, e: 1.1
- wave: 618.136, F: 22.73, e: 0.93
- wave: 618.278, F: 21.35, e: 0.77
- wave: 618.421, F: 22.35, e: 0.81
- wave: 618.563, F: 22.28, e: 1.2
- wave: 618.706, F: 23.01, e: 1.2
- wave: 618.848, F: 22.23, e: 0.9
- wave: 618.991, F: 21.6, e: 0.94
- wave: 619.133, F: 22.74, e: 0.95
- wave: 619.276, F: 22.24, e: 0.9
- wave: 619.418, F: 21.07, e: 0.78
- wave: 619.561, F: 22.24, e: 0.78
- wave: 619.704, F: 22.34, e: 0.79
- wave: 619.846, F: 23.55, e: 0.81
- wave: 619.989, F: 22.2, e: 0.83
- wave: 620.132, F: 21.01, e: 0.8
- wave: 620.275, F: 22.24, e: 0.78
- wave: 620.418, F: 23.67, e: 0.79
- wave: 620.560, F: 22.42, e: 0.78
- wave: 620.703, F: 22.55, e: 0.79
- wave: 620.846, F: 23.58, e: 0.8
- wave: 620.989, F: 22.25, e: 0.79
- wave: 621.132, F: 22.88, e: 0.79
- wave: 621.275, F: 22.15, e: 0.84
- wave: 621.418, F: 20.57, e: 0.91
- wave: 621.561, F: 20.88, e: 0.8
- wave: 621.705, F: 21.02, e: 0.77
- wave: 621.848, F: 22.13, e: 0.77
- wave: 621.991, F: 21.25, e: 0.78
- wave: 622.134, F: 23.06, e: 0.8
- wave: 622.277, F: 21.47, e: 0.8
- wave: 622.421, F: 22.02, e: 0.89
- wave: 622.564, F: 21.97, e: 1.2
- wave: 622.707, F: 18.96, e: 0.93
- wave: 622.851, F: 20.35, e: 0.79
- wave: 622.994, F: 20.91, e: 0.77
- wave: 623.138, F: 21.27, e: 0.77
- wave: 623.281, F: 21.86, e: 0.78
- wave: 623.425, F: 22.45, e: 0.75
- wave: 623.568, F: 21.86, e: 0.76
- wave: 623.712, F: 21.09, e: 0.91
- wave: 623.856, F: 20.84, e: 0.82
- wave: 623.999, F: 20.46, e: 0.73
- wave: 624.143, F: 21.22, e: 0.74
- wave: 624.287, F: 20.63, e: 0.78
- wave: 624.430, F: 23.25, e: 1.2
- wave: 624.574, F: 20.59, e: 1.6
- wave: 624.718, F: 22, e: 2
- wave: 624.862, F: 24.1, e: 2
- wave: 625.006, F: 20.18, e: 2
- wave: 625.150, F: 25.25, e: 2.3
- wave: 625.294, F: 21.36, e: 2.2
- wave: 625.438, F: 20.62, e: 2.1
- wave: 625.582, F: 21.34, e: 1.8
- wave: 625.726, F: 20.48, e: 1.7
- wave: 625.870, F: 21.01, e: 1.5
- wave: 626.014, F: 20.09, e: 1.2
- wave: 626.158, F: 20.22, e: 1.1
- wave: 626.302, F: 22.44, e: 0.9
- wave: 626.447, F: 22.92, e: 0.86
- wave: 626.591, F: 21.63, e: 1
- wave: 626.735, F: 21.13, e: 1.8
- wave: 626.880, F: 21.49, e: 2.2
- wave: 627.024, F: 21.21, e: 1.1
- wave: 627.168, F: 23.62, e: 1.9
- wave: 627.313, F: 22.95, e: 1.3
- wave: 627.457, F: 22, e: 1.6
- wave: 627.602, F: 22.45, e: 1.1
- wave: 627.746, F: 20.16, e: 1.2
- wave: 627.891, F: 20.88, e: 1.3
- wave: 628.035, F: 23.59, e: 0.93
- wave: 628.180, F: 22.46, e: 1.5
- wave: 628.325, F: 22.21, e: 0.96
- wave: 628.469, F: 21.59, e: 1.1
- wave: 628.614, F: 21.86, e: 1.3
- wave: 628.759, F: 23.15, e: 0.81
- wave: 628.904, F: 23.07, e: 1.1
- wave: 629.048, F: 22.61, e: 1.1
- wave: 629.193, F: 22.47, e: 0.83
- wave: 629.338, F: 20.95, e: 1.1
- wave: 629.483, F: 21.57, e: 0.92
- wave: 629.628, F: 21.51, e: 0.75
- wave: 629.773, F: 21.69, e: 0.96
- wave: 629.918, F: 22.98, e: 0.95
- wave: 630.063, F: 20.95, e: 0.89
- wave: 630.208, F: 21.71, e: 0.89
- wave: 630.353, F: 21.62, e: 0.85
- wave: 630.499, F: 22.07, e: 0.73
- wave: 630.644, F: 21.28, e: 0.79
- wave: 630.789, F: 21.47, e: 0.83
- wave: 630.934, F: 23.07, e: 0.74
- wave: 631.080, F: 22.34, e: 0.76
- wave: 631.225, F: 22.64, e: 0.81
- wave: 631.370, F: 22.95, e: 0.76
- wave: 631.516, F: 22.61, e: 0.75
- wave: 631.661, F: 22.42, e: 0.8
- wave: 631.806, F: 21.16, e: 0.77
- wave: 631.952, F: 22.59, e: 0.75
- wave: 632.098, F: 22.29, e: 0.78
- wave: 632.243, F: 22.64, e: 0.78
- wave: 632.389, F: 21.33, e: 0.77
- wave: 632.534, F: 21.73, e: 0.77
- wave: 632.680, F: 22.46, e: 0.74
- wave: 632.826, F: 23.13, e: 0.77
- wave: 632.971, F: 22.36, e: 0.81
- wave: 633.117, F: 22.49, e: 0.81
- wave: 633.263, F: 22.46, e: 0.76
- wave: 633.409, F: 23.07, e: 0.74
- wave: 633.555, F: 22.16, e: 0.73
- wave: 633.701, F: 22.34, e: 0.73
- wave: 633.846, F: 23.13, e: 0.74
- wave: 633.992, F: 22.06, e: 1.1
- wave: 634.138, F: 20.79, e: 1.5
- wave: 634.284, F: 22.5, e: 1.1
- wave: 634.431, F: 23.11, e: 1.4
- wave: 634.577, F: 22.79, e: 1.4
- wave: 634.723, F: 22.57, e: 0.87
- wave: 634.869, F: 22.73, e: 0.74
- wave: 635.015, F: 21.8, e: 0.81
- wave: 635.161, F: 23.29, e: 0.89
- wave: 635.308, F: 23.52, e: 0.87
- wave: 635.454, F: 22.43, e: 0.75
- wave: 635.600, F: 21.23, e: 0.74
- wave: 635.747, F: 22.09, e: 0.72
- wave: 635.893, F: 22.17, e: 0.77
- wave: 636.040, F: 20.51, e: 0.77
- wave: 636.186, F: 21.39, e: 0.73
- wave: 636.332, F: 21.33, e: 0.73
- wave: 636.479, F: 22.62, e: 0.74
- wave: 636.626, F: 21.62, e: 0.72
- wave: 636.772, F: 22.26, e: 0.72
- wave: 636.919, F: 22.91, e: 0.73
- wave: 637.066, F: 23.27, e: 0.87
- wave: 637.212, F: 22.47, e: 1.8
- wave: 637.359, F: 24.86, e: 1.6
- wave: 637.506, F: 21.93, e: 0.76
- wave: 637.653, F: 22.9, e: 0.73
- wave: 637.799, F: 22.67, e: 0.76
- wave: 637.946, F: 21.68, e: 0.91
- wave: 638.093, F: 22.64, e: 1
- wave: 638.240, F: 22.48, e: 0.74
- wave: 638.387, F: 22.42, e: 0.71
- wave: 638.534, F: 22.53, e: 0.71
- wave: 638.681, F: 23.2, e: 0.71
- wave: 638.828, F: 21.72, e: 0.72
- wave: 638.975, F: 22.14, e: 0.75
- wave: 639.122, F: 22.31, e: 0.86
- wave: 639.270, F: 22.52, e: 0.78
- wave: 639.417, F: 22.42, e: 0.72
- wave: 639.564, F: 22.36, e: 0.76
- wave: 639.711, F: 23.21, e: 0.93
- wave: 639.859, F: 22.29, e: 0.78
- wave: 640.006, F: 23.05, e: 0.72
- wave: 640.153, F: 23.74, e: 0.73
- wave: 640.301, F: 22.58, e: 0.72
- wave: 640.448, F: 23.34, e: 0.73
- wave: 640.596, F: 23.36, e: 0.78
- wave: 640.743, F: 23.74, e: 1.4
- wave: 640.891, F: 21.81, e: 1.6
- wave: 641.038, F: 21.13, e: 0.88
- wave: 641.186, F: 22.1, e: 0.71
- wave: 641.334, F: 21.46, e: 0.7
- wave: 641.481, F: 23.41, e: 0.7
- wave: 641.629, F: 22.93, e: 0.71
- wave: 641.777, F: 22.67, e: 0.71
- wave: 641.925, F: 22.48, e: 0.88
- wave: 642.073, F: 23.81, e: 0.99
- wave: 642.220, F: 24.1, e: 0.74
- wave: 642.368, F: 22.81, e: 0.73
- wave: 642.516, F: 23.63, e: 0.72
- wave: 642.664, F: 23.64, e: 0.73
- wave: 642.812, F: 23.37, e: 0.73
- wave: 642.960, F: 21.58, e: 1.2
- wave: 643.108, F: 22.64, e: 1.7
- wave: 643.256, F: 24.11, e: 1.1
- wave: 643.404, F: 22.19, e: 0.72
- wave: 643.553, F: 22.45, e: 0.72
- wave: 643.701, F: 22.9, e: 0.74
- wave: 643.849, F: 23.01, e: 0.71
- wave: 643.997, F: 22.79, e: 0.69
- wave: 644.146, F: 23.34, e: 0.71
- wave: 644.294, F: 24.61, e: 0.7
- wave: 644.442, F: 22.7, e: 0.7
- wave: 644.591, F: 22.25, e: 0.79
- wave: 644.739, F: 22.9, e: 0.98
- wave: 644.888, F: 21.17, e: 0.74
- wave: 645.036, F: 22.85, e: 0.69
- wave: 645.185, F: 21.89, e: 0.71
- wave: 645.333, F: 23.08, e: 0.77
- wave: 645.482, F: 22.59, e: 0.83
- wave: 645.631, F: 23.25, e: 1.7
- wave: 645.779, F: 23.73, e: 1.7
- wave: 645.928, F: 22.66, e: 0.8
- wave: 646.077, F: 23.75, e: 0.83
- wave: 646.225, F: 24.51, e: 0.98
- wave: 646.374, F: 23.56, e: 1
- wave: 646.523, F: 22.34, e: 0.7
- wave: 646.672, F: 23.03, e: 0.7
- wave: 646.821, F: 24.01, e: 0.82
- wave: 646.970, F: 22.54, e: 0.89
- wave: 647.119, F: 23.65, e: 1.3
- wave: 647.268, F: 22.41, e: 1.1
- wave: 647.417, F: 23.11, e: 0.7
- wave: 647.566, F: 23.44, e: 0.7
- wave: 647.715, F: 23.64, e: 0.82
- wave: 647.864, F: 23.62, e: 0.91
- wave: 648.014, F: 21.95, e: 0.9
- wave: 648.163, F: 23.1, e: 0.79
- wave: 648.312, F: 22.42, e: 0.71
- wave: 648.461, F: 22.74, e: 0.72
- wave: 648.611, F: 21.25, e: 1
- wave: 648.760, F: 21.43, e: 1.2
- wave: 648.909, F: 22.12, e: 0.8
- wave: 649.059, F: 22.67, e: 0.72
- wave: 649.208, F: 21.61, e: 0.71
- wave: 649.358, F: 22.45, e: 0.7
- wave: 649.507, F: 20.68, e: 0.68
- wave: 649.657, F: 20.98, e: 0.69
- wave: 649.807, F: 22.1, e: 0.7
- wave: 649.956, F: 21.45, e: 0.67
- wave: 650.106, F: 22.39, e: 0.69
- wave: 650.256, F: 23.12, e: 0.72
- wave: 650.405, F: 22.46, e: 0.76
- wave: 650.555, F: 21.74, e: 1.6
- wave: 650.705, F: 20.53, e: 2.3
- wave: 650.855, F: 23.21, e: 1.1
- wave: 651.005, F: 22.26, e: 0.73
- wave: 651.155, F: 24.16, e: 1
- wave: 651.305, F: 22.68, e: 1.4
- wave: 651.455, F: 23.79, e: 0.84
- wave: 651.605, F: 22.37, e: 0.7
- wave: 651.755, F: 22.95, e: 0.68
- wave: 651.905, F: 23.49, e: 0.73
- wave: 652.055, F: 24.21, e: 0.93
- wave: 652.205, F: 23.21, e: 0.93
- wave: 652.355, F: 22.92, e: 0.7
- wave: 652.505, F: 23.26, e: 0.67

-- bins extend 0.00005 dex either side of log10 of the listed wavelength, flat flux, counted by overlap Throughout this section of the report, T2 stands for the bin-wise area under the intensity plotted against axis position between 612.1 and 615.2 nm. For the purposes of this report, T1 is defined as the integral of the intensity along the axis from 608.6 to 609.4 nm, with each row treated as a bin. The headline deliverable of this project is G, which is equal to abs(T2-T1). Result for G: 52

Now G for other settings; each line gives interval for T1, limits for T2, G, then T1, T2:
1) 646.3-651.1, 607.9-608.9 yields 84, 108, 23.3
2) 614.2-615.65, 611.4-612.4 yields 10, 34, 23.8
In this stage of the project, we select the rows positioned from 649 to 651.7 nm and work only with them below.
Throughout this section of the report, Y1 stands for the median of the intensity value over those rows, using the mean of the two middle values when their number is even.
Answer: 22.4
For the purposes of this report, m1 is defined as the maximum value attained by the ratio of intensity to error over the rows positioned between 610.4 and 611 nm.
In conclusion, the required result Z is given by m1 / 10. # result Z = 2.8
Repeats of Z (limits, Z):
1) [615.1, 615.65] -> 2.5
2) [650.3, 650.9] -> 3.0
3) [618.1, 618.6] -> 2.8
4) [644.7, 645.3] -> 3.3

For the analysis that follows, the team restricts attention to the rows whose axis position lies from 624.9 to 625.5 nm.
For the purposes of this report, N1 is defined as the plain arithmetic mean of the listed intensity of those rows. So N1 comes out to 21.9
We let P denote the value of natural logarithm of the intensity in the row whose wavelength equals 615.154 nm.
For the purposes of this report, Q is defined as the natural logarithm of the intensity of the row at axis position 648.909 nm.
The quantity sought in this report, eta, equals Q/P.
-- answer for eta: 0.97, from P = 3.18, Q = 3.10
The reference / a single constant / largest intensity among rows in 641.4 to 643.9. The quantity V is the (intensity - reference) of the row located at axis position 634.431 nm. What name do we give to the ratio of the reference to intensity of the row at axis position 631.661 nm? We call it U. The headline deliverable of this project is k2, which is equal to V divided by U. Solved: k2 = -0.9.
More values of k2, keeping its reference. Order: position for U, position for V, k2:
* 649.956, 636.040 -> -3.2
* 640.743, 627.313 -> -1.1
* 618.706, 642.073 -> -0.3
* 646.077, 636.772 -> -1.8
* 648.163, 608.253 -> -0.2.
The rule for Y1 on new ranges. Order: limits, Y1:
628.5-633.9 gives 22.4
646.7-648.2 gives 23.3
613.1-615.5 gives 23.0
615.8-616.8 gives 21.9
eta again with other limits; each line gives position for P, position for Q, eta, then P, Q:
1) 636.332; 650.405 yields 1.02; 3.06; 3.11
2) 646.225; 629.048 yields 0.97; 3.20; 3.12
